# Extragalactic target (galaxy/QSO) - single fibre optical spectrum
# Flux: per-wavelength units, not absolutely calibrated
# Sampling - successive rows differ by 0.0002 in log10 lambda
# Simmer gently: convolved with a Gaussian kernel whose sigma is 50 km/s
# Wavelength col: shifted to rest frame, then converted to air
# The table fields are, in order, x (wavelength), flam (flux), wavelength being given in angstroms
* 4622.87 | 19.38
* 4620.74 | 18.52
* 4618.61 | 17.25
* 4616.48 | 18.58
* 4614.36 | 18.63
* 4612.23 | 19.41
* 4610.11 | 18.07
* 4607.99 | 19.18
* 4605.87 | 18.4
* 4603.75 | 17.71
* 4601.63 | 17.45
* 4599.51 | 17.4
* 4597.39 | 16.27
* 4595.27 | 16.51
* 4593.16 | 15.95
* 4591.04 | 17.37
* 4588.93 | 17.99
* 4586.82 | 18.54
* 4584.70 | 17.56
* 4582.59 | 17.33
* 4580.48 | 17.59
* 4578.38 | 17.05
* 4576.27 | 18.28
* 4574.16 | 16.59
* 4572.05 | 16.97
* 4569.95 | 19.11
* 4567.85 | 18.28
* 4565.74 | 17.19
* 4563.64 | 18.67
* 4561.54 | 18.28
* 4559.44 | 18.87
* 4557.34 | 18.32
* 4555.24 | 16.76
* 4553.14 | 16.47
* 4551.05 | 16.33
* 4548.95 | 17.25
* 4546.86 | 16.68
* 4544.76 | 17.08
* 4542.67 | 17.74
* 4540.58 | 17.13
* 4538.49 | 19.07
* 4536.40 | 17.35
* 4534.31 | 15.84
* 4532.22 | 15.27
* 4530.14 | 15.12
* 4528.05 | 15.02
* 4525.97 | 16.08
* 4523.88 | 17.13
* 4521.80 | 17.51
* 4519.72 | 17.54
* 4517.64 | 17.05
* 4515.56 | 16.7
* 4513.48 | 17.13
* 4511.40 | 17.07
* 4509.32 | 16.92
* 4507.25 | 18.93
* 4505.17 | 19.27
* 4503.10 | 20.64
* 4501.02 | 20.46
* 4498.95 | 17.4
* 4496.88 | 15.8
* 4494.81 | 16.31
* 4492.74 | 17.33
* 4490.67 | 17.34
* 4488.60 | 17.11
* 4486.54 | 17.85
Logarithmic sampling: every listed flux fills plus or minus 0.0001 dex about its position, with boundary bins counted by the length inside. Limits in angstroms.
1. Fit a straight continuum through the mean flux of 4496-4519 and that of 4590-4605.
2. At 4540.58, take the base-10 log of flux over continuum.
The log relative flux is -0.011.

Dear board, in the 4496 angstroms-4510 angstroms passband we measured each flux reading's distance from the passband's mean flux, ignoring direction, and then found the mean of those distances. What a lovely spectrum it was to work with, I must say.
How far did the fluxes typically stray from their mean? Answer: 1.5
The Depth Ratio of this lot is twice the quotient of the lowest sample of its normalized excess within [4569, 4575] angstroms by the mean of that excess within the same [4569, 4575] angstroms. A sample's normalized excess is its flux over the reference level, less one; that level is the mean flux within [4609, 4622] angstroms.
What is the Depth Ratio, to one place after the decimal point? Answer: 4.3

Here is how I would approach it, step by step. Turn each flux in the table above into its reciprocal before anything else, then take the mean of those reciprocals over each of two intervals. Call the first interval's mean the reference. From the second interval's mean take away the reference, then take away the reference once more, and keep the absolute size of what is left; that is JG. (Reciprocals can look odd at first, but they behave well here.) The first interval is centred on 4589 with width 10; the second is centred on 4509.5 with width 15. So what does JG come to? 0.059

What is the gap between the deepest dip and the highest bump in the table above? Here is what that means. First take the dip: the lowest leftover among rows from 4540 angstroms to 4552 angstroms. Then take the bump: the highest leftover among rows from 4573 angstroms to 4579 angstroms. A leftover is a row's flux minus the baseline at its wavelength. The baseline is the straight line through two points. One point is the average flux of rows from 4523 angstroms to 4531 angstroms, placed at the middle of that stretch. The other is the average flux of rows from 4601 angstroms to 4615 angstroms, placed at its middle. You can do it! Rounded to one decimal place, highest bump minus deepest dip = 1.1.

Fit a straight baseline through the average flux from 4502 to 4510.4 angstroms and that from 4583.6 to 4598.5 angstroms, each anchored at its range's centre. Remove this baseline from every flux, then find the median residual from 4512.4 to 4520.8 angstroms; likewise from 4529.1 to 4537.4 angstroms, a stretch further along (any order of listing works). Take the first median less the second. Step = 1.2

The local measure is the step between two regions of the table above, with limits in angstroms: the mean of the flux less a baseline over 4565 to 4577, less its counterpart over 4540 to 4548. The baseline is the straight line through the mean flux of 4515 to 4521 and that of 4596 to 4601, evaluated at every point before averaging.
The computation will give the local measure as 0.7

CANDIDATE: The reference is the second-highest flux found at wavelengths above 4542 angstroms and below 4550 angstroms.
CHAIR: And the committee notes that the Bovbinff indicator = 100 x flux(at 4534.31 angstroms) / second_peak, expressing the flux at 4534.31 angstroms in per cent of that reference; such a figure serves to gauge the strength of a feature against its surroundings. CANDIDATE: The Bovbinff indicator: 92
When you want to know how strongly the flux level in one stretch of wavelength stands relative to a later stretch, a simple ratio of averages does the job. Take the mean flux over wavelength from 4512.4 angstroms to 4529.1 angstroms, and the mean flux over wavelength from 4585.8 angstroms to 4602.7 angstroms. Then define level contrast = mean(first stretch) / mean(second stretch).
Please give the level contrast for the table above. 0.98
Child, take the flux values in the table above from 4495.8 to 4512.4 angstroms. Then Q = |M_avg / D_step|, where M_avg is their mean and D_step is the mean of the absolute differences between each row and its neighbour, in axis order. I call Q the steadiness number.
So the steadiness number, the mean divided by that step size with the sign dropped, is 15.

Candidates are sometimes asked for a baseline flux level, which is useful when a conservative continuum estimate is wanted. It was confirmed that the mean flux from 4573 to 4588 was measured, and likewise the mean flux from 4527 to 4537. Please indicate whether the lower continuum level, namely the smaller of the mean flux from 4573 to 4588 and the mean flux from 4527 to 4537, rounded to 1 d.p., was 15.7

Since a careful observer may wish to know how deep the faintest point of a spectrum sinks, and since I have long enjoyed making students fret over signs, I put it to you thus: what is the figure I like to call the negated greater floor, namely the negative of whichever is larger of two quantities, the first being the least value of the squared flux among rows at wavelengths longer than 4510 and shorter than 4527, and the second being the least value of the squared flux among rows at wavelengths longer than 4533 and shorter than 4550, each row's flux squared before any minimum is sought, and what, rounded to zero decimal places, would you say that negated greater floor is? -259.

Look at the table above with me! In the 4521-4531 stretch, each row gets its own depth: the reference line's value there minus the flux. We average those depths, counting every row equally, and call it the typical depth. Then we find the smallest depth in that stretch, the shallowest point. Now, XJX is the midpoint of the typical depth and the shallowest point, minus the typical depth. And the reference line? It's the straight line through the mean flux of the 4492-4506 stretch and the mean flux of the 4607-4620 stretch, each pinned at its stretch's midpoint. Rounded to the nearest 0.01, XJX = -0.68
